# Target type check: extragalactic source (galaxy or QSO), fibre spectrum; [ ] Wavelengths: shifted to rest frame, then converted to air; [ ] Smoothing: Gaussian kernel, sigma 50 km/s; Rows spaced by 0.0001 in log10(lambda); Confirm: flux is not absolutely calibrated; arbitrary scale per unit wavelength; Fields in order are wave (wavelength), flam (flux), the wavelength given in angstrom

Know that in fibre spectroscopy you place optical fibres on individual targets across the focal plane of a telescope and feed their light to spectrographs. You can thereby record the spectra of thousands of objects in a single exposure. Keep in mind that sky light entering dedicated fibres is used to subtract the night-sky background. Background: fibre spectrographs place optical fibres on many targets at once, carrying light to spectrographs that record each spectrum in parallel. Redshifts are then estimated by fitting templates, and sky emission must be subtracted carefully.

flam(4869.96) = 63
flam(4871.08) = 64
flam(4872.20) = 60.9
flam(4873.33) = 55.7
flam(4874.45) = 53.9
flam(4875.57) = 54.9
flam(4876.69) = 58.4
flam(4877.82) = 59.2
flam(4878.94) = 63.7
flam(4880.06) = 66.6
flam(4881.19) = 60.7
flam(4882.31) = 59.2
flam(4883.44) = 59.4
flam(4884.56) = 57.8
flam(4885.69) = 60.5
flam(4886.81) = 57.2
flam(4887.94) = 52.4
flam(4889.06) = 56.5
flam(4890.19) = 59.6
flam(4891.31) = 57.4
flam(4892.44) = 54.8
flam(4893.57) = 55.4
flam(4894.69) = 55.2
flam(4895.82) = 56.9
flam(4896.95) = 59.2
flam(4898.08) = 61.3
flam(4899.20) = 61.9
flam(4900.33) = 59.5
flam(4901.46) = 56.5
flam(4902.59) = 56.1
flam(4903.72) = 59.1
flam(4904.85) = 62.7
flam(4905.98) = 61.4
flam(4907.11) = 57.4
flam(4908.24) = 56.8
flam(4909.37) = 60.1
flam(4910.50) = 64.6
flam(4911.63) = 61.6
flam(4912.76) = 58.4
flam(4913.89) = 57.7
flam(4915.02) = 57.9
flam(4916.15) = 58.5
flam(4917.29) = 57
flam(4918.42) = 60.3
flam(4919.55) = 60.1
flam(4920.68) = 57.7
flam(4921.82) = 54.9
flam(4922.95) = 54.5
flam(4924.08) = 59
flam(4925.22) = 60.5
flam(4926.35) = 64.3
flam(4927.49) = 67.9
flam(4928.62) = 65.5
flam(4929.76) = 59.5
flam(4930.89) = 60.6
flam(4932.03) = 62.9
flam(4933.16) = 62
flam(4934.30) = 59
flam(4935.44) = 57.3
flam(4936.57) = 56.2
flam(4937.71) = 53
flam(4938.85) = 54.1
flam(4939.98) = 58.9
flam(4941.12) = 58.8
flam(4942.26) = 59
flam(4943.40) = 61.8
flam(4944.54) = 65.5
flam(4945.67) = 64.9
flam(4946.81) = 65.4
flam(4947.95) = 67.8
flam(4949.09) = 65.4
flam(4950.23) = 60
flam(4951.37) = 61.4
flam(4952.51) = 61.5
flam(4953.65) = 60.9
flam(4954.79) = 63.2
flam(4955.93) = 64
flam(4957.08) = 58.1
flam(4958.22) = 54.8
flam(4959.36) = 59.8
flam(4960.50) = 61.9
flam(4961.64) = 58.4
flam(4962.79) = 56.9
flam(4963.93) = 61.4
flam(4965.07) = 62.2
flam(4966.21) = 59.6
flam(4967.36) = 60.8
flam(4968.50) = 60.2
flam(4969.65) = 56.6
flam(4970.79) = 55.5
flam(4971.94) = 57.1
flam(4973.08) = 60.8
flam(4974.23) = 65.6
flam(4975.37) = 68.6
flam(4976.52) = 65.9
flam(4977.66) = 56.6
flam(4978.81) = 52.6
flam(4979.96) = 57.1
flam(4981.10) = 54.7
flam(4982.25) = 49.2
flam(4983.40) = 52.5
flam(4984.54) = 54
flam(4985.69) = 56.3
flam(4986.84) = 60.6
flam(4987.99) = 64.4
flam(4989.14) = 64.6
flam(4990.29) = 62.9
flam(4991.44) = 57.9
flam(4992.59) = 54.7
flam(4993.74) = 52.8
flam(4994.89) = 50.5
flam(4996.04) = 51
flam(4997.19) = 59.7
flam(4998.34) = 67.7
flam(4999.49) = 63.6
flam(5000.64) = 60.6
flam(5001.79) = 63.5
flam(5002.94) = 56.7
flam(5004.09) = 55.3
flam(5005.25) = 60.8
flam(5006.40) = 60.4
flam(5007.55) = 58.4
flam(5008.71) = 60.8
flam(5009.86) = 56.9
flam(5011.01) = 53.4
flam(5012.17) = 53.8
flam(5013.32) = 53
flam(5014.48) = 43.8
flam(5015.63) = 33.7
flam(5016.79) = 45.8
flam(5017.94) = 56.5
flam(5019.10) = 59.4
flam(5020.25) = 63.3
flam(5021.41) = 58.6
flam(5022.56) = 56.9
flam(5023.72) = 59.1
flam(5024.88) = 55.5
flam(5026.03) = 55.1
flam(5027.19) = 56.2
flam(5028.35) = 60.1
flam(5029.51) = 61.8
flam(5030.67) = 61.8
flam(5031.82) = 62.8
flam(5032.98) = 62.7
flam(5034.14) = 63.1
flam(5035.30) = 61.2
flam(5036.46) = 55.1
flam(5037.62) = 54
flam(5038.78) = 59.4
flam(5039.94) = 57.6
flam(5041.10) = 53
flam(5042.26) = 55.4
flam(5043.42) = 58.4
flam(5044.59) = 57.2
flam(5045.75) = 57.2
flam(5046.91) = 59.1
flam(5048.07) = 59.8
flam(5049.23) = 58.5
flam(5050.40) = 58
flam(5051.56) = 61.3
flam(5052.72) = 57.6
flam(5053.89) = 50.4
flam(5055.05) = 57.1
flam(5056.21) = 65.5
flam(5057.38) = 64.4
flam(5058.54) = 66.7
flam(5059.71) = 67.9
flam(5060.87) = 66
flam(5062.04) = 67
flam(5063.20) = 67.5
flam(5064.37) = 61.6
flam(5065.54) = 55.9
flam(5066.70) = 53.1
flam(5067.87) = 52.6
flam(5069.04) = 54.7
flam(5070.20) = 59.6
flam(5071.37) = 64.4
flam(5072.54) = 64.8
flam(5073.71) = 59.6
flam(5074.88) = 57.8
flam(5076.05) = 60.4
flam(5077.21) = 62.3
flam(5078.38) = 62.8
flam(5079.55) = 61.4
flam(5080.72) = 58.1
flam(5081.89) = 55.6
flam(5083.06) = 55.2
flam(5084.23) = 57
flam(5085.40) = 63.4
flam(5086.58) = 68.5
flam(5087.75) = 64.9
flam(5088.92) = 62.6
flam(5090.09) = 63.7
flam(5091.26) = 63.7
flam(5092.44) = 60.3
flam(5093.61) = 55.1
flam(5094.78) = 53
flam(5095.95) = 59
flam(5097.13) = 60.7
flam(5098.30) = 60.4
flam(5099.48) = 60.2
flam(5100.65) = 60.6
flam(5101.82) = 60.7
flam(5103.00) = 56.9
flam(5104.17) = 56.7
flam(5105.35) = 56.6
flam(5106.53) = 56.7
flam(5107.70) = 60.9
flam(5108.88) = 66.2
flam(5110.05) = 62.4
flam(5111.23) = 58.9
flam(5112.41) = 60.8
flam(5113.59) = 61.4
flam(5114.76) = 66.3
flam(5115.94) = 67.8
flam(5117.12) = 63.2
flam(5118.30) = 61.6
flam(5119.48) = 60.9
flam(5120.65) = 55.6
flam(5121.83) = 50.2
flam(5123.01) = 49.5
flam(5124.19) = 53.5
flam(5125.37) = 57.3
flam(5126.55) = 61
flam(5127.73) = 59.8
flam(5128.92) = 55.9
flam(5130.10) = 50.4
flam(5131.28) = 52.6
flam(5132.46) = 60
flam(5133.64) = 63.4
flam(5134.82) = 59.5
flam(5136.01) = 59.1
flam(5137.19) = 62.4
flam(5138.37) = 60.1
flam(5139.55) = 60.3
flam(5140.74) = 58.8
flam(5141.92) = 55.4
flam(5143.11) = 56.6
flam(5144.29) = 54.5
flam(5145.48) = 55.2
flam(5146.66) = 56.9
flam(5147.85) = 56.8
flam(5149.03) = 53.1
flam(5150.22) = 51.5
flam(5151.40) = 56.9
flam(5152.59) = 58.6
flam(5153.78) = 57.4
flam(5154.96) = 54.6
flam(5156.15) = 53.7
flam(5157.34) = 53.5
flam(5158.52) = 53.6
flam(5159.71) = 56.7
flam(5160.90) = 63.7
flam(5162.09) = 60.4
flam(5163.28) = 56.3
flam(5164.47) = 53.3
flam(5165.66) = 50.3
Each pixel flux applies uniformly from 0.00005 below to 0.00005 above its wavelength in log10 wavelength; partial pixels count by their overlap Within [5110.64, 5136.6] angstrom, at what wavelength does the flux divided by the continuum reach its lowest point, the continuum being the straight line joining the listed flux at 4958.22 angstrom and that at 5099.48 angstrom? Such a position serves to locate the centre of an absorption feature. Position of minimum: 5123.01 angstrom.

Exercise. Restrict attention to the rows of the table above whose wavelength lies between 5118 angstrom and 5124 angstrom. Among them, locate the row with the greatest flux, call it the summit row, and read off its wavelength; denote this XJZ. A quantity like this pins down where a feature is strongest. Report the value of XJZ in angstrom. 5118.30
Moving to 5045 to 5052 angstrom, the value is 5051.56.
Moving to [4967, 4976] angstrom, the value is 4975.37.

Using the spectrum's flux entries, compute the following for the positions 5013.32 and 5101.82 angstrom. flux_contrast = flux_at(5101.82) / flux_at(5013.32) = 1.15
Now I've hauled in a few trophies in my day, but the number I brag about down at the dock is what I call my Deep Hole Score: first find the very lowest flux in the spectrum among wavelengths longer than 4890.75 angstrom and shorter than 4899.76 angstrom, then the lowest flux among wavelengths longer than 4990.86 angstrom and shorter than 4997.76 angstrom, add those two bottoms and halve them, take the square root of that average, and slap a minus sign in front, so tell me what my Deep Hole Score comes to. -7.26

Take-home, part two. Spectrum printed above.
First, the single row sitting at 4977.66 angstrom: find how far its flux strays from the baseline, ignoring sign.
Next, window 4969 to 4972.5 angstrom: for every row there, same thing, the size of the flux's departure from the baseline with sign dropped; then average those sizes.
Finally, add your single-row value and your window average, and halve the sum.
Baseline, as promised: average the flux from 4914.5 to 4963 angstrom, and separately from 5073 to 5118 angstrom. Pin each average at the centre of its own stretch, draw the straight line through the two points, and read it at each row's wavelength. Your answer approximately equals 3.8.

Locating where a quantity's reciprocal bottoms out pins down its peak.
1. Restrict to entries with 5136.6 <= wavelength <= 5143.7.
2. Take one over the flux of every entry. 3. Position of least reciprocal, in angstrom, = 5137.19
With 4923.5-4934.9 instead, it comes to 4927.49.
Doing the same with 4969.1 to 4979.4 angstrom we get 4975.37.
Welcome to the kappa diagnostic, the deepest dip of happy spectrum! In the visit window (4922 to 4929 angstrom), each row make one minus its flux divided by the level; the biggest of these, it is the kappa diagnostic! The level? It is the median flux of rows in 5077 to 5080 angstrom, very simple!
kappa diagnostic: 0.13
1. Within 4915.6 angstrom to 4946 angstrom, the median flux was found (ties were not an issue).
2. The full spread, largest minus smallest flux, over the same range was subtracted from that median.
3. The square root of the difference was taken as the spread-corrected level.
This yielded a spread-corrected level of 6.6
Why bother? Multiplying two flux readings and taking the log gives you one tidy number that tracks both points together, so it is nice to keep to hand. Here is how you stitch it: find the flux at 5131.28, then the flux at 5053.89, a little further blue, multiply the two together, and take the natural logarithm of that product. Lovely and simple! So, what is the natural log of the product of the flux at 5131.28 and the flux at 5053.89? 7.88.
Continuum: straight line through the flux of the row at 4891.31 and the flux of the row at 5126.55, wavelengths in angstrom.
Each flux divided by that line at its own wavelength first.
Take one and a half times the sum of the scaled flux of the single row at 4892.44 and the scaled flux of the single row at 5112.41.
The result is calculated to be 2.93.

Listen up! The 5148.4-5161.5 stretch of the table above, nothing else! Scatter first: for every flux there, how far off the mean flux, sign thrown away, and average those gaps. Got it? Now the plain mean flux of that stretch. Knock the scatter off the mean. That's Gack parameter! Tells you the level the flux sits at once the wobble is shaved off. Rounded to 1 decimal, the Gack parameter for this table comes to 53.1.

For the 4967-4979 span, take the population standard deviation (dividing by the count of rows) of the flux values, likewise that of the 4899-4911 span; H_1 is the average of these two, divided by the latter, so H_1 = 1.39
